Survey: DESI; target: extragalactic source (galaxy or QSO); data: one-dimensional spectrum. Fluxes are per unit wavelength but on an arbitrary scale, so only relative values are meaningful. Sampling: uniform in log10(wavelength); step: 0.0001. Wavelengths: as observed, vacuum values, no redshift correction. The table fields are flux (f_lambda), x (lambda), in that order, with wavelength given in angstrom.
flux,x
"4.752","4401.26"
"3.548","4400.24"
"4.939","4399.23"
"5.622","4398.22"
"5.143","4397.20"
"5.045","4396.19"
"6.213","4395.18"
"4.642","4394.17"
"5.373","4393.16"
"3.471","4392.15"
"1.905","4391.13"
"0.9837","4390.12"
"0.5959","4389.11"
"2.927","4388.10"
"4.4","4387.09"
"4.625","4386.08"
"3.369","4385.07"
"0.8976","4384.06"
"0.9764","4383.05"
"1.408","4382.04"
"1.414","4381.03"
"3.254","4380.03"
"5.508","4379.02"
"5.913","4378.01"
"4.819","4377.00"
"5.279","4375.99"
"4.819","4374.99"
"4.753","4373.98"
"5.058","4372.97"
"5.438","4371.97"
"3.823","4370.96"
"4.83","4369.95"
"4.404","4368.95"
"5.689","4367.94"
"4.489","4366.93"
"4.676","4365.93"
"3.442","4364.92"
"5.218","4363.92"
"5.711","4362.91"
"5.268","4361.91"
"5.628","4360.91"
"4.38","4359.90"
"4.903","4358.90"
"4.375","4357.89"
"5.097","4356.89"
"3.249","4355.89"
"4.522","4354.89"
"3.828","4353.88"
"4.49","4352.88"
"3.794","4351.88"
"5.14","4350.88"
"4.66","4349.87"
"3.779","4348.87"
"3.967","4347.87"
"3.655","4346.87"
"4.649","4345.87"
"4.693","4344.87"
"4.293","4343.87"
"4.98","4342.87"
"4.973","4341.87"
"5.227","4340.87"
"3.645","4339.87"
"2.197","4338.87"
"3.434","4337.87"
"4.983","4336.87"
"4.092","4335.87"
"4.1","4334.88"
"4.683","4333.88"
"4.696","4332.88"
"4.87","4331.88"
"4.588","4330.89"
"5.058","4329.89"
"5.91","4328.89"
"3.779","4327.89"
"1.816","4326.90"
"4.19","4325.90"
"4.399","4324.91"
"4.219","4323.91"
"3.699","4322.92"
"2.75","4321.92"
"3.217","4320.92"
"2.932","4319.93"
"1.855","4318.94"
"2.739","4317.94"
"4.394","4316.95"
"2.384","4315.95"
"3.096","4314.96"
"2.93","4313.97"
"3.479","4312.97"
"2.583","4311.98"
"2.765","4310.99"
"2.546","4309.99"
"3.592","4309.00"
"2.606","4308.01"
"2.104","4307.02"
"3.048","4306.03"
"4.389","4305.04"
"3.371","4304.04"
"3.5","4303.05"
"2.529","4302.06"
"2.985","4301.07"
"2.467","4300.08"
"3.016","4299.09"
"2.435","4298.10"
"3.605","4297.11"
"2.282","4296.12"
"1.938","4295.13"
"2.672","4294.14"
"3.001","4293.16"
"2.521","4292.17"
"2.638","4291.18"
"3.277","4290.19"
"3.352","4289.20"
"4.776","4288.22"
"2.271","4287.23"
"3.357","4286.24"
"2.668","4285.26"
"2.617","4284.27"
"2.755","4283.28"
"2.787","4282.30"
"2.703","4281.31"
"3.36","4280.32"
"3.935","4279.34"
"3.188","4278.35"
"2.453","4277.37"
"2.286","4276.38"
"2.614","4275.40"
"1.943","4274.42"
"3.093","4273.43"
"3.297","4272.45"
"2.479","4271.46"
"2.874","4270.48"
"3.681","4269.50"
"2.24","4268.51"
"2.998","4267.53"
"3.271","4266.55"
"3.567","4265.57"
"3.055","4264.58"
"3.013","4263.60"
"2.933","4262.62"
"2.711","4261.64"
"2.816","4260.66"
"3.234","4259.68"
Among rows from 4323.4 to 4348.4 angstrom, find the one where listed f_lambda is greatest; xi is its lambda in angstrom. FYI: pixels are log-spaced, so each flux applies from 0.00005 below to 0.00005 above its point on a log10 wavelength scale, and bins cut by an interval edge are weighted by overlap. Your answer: 4328.89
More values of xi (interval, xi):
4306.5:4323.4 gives 4316.95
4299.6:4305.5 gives 4305.04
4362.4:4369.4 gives 4362.91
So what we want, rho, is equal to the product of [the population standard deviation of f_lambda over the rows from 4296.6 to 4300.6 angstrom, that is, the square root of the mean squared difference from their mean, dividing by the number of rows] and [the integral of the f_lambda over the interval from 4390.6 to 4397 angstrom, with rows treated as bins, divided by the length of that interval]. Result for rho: 2.1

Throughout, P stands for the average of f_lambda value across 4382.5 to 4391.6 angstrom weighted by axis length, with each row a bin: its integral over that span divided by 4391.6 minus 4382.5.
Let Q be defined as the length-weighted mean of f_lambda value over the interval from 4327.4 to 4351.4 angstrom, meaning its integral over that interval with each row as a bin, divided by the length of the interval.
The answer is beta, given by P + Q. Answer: 6.7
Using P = 2.3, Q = 4.4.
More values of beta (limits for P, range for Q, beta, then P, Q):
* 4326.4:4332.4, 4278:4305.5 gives 7.3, 4.3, 3.0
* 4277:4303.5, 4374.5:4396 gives 6.4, 2.9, 3.5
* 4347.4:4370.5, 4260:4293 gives 7.5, 4.6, 3.0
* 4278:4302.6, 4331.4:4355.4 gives 7.2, 2.9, 4.3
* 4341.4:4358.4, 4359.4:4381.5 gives 9.1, 4.4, 4.7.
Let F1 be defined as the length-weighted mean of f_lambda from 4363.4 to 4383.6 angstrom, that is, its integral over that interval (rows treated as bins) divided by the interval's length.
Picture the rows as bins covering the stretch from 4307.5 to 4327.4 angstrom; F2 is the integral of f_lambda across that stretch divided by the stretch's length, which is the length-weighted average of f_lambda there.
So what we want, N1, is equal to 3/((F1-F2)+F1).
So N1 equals 0.6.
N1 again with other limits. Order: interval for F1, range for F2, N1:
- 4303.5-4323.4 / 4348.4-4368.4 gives 2.1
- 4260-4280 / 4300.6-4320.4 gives 1.0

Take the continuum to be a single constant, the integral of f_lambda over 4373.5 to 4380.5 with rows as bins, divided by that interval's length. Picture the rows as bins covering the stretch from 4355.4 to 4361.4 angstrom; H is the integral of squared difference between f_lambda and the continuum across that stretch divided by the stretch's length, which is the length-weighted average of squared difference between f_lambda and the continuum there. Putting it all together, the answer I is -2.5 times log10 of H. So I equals 0.48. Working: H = 0.6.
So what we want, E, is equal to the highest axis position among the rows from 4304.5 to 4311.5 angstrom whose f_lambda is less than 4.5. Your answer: 4310.99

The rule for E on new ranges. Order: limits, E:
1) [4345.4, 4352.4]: 4351.88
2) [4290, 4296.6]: 4296.12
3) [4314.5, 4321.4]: 4320.92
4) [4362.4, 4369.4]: 4368.95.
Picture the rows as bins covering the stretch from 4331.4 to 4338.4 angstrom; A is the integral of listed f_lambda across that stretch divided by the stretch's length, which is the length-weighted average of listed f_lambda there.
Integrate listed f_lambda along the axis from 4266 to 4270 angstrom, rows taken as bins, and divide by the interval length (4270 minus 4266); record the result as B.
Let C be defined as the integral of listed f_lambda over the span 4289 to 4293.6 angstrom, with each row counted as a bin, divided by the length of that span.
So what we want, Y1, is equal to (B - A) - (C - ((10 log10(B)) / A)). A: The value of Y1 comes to -3.2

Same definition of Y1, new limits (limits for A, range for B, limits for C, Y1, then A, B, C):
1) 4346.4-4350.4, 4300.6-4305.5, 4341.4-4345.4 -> -4.1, 4.0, 3.3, 4.7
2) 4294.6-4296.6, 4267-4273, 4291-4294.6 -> 0.3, 2.1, 2.9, 2.7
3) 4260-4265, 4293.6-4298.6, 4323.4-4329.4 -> -3.0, 2.9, 2.6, 4.1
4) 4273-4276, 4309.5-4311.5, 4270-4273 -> -1.1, 2.5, 2.6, 2.9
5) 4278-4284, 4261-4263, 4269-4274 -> -1.9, 3.1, 2.8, 3.1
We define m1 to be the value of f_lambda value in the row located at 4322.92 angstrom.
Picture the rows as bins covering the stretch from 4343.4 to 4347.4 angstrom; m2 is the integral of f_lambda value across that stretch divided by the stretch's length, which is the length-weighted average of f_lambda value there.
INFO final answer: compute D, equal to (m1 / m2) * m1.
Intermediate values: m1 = 3.699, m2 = 4.3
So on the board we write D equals 3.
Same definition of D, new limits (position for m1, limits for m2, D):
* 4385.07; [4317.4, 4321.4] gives 4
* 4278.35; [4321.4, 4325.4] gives 3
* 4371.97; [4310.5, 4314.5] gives 10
